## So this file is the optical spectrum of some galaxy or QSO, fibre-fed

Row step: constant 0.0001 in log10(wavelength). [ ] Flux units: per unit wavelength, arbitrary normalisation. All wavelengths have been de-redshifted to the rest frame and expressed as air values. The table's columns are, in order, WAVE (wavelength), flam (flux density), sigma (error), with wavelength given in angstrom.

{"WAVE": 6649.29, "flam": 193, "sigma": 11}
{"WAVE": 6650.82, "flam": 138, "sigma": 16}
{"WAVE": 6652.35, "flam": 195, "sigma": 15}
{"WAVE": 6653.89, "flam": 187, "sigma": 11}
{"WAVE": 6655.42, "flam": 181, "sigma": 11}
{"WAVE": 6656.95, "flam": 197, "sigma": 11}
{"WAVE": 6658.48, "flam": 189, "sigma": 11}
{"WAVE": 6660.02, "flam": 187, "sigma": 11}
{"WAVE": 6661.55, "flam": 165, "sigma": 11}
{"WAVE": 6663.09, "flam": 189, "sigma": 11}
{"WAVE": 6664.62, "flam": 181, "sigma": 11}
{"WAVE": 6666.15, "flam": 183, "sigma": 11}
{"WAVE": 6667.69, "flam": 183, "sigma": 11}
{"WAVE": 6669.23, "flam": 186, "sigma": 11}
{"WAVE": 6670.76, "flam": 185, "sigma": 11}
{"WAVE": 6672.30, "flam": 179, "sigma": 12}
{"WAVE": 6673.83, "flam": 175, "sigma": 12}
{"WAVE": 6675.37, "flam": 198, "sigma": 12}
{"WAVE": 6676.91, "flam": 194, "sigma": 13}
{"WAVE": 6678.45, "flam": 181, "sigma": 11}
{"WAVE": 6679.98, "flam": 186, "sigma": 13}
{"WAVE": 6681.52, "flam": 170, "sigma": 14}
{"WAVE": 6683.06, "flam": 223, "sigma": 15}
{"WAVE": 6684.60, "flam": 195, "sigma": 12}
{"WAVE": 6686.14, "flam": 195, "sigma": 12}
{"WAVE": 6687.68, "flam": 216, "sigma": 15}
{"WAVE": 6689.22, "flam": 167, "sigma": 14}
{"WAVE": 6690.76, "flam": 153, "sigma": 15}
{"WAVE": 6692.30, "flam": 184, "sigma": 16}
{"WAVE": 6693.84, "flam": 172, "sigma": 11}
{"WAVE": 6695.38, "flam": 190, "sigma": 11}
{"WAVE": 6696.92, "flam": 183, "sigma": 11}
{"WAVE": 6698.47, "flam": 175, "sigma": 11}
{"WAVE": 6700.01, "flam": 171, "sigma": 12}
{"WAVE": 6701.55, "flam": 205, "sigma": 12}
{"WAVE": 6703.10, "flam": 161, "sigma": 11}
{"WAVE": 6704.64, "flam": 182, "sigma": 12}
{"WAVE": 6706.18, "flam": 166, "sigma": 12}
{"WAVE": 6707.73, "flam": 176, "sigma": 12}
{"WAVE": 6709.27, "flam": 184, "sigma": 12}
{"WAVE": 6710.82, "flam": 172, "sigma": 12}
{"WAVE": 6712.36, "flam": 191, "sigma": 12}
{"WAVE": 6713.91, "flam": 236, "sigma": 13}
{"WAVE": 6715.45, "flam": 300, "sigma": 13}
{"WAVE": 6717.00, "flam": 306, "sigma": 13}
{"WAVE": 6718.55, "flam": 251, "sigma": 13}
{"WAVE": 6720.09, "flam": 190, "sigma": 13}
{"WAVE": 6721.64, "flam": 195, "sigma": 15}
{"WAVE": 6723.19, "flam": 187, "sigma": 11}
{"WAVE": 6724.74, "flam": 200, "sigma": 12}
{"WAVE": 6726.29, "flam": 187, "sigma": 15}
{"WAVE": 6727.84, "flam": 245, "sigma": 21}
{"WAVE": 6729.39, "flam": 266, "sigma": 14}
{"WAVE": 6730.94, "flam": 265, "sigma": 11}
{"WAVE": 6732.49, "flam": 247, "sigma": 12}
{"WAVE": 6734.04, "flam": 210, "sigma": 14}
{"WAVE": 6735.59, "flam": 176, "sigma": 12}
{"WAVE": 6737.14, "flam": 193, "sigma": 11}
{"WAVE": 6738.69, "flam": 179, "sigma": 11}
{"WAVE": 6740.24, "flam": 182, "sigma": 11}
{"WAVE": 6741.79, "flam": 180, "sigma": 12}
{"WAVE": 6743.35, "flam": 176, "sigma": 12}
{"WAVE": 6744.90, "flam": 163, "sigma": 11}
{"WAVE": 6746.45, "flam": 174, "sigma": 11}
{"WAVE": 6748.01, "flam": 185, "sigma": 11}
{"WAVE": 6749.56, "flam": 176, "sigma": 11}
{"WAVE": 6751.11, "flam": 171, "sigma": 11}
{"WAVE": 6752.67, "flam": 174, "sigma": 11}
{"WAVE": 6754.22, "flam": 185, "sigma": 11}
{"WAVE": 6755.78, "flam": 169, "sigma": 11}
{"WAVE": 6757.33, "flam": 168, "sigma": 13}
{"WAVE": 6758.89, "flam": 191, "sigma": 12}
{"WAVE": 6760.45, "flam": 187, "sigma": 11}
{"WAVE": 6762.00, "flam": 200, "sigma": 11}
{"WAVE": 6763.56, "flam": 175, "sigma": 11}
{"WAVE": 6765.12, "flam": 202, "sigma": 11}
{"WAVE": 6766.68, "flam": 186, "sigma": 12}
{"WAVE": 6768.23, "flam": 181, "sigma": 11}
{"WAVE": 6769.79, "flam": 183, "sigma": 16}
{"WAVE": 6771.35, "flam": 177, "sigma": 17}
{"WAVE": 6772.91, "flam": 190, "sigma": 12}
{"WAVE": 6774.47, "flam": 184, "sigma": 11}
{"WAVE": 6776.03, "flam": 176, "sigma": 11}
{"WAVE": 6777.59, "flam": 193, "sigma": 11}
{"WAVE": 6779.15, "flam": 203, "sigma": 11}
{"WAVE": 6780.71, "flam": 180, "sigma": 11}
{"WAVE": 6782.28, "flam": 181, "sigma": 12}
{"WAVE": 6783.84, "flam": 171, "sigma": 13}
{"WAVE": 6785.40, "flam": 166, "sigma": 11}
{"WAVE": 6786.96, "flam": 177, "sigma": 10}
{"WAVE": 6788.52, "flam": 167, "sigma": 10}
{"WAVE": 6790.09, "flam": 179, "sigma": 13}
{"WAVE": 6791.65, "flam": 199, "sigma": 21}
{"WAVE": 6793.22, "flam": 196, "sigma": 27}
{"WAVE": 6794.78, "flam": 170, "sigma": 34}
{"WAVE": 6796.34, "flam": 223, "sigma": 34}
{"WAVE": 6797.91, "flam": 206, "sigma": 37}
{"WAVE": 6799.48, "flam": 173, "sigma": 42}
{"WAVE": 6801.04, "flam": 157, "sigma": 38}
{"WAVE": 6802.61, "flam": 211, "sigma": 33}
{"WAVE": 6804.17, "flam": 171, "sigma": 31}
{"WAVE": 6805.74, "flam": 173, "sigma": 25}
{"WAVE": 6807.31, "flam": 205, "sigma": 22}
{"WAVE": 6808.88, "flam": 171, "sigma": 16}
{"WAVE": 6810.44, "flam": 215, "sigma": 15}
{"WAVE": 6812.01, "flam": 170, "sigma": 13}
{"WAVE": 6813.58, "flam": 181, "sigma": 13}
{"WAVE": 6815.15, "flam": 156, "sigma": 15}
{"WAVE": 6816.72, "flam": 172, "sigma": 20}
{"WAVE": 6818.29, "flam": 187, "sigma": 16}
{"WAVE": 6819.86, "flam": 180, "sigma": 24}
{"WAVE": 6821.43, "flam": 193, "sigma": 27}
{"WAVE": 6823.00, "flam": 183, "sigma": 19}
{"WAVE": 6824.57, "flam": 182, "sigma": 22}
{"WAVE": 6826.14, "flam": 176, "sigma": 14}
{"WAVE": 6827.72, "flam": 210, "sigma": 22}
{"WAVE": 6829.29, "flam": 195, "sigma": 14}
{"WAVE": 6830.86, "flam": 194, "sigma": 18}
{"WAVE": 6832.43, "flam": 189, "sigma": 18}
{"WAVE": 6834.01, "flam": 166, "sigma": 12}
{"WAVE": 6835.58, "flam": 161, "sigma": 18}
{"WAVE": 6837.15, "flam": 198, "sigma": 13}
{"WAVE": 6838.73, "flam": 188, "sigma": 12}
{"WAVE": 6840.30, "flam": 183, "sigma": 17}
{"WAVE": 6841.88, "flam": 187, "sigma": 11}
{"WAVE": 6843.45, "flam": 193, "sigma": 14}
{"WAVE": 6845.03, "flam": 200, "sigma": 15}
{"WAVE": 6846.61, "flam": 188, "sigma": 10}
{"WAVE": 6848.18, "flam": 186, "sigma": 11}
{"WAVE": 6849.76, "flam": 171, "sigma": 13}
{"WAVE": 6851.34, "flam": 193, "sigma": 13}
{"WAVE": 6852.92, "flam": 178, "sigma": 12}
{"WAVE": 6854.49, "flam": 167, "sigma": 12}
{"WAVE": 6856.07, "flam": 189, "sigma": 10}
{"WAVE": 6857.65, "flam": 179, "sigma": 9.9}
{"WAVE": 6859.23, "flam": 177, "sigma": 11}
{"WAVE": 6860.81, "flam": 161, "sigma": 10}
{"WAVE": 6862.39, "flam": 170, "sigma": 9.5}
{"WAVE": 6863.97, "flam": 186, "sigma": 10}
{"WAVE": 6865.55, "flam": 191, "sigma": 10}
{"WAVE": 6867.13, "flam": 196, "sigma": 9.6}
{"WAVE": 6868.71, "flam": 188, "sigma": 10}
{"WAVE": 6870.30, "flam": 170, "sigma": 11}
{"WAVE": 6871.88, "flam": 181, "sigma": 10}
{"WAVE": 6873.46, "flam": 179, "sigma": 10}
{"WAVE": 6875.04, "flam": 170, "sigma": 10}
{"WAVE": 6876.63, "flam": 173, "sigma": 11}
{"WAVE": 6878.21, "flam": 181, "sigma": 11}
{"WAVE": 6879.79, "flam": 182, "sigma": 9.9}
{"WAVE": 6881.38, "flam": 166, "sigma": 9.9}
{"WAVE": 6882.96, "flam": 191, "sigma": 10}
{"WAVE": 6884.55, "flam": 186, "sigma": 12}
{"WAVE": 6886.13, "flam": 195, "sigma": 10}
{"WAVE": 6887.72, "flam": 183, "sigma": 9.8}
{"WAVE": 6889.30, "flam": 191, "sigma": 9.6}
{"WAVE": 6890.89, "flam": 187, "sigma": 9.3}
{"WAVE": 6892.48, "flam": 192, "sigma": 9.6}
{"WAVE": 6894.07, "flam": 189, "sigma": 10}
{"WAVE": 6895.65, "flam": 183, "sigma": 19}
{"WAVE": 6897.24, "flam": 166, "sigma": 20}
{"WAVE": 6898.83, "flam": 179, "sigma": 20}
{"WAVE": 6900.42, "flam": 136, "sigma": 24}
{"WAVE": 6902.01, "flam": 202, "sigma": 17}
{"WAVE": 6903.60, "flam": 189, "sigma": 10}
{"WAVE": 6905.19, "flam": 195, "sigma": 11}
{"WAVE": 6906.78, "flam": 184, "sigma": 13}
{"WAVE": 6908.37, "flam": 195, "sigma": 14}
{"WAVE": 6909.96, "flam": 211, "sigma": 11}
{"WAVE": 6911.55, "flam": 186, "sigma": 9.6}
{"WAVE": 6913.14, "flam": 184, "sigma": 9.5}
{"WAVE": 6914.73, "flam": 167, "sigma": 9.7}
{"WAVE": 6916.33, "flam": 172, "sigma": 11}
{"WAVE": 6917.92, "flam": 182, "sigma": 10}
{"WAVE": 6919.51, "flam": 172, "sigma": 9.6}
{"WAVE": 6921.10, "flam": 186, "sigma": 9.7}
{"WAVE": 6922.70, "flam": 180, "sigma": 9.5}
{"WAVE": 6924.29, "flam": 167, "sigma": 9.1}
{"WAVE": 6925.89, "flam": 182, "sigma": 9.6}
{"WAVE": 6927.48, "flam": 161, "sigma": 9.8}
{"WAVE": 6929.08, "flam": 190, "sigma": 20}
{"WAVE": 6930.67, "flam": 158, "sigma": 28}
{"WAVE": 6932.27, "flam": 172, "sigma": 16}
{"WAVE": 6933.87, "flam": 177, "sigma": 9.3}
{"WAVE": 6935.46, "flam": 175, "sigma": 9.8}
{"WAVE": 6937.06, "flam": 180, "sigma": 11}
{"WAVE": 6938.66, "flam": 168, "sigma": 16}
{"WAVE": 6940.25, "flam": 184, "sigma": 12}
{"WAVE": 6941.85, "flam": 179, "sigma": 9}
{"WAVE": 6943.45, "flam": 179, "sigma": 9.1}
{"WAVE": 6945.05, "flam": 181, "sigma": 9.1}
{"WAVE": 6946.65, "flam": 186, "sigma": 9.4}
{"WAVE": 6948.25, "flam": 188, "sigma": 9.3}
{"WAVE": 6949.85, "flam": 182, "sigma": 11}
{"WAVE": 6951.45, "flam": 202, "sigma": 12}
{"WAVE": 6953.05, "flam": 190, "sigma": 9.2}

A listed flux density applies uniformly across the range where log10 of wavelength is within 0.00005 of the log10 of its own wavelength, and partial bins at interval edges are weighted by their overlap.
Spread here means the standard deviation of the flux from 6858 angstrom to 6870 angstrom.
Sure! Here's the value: 12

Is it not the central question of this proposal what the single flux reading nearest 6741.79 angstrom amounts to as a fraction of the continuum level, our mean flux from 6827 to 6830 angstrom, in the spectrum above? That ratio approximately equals 0.89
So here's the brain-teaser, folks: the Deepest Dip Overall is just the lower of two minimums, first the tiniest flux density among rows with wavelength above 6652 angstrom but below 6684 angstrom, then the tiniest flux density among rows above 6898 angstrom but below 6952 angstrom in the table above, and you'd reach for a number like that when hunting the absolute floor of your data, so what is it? 136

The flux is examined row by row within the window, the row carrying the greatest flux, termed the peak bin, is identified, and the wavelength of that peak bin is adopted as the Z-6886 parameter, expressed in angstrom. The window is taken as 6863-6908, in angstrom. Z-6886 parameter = 6902.01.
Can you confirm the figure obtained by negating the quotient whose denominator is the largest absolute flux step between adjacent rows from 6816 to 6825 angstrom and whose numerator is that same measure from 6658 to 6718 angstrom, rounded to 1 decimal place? -4.3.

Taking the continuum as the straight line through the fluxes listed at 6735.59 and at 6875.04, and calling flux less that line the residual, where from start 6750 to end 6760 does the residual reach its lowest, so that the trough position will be 6757.33 angstrom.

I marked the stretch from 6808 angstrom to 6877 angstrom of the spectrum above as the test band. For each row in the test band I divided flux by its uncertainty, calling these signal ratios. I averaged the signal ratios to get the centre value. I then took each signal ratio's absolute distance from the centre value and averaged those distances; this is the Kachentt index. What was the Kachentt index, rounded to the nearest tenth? 3.0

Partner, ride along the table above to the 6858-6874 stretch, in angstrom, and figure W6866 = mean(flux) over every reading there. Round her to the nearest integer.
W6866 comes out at 180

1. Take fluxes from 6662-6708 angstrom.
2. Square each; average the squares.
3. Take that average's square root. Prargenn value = 184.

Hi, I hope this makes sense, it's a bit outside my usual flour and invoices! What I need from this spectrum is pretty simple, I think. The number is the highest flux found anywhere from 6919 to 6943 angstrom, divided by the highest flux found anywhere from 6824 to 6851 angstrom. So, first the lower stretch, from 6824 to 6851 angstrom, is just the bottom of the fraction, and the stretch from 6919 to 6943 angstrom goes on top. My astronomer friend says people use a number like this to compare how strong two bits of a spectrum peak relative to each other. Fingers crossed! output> 0.90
